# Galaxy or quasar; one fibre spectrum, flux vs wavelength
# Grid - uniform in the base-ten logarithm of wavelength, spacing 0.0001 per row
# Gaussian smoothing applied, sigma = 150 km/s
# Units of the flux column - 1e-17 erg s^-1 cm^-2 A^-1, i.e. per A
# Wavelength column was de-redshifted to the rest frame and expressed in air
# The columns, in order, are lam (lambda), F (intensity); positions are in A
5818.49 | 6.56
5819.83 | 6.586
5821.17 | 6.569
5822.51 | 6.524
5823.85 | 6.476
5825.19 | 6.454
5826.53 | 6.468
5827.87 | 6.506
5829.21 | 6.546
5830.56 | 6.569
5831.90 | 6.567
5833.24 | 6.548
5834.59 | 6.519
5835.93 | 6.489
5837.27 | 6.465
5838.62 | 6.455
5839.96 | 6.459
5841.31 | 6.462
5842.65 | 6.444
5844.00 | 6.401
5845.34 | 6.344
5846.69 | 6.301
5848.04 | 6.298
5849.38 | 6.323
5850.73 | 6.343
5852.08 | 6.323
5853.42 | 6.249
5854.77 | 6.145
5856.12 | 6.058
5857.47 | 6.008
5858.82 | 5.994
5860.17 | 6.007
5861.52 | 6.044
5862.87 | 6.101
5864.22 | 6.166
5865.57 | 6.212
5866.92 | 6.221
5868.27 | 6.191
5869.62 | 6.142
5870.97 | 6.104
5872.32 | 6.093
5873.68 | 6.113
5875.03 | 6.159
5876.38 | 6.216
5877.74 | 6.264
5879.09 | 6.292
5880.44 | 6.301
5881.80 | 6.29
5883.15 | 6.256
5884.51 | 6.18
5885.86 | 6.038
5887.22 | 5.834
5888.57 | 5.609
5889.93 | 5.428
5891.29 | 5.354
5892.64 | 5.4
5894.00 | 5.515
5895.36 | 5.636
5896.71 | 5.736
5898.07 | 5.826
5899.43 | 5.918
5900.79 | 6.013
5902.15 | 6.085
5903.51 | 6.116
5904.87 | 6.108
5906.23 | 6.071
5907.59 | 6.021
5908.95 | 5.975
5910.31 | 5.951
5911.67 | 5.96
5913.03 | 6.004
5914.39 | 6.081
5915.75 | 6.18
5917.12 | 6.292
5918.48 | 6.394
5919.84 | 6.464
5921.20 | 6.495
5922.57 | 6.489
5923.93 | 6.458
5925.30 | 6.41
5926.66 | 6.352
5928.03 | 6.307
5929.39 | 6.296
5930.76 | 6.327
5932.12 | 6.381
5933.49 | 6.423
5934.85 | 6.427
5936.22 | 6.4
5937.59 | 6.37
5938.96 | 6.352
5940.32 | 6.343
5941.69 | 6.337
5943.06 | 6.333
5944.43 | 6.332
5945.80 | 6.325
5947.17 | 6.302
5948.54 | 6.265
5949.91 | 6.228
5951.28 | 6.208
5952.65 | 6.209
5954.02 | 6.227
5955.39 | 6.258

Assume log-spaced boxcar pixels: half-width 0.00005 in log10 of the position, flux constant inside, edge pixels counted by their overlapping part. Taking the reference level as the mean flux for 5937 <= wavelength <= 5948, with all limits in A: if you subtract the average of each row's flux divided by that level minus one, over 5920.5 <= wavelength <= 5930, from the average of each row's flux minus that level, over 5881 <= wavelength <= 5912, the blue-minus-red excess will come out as -0.46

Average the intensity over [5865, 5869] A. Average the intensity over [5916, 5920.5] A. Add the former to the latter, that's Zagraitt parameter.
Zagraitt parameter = 12.6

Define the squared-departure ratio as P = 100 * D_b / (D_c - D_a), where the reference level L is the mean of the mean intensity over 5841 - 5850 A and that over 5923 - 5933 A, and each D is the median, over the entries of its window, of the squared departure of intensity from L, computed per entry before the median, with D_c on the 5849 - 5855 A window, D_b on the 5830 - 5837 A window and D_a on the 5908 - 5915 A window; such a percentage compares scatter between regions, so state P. -22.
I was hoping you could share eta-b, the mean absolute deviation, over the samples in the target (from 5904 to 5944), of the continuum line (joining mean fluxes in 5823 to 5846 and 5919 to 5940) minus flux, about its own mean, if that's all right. 0.15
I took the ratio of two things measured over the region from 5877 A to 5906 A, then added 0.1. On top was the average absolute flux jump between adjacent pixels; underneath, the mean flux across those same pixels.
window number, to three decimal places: 0.115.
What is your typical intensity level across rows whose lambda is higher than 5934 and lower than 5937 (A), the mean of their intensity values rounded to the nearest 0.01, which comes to 6.41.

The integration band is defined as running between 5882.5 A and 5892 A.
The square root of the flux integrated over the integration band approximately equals 7.43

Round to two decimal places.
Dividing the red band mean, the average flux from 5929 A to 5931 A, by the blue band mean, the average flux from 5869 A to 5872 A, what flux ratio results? 1.03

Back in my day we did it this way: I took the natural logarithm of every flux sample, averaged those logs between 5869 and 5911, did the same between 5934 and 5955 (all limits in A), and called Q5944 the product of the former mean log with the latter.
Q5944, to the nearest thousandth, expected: 3.289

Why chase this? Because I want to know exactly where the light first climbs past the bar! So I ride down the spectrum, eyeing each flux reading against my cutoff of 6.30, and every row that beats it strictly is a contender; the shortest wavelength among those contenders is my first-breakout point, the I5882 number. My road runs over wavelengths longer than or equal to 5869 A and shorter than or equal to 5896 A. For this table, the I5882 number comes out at 5880.44 A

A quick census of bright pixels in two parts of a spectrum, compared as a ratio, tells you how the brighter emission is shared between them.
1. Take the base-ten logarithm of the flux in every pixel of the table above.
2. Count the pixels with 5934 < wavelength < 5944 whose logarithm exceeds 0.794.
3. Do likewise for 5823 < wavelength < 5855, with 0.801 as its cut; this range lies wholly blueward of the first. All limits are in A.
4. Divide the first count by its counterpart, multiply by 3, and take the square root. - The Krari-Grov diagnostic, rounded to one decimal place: 1.1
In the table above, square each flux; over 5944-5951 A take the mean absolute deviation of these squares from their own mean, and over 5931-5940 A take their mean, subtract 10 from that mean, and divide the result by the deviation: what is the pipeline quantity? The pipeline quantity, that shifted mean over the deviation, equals 70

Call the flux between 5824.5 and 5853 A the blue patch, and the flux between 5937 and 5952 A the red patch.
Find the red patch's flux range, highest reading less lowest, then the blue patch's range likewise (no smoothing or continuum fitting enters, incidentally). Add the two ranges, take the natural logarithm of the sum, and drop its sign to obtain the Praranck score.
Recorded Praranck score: 0.8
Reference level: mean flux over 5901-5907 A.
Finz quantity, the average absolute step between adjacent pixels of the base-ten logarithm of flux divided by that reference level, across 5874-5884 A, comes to 0.0022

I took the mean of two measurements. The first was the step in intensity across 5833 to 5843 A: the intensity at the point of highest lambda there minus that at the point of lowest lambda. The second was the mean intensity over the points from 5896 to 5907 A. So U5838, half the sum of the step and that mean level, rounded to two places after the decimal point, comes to 2.94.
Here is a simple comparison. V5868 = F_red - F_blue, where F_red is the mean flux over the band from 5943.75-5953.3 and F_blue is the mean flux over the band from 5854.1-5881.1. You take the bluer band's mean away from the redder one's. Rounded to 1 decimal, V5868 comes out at 0.1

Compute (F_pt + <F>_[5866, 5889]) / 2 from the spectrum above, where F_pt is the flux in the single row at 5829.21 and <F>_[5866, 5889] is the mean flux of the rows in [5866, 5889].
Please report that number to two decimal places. 6.34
